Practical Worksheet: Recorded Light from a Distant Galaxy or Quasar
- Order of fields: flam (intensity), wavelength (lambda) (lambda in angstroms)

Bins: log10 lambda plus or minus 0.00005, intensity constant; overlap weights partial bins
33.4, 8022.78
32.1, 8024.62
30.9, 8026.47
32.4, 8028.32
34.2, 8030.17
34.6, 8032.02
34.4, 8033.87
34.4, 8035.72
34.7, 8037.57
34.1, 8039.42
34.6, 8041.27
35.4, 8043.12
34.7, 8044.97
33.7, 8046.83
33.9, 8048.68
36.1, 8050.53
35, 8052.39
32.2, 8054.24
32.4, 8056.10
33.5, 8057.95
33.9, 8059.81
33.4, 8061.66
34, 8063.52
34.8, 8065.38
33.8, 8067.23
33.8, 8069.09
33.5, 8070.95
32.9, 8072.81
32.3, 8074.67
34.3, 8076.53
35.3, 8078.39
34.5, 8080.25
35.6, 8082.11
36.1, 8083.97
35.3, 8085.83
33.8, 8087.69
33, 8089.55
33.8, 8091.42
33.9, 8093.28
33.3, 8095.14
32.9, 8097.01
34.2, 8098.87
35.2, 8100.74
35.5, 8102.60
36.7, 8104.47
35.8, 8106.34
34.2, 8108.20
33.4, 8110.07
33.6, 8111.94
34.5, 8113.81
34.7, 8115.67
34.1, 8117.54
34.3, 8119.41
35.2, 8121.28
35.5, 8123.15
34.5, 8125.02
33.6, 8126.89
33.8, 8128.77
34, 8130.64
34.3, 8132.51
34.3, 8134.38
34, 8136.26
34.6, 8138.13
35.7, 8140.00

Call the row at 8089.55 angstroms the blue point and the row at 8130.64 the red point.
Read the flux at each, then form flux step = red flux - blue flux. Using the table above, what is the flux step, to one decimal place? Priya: 1.0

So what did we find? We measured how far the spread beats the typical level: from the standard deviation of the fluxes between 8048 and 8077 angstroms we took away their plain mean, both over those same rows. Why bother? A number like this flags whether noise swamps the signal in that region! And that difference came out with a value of -32.7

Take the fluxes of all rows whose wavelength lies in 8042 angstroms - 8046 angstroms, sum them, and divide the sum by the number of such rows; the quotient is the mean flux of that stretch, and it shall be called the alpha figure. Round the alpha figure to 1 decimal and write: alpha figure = 35.0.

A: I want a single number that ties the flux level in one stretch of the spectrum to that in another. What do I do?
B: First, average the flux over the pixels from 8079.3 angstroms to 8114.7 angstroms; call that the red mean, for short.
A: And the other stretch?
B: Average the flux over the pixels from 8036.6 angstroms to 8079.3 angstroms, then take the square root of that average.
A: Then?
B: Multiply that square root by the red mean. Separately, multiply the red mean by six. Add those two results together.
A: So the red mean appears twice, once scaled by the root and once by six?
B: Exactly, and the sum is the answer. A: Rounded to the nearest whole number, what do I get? 408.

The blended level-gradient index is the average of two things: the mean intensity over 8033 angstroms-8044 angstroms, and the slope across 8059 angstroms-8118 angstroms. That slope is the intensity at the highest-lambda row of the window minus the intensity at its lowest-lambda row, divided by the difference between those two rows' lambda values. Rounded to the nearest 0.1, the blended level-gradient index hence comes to 17.3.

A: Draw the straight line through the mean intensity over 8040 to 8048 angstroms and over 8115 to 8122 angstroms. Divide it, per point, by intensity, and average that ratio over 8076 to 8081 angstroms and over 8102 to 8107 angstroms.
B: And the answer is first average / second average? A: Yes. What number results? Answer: 1.04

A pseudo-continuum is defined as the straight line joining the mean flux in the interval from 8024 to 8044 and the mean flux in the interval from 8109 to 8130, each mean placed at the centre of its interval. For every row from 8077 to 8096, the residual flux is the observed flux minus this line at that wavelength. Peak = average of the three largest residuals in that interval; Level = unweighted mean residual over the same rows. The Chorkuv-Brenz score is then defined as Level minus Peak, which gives -1.2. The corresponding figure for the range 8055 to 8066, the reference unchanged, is -0.6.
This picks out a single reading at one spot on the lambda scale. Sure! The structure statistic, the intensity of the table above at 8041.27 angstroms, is 34.6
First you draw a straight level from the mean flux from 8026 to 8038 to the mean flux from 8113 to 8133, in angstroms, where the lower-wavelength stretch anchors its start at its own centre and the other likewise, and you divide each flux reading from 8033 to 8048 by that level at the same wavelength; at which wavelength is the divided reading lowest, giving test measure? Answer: 8046.83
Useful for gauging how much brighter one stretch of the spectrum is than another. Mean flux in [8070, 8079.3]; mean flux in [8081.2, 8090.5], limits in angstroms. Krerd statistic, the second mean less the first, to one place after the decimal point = 1.1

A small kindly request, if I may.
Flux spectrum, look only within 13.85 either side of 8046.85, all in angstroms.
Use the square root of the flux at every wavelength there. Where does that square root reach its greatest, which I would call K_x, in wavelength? 8050.53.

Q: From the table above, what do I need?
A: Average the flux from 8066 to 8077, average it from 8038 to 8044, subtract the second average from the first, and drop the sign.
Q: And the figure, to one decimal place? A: 1.3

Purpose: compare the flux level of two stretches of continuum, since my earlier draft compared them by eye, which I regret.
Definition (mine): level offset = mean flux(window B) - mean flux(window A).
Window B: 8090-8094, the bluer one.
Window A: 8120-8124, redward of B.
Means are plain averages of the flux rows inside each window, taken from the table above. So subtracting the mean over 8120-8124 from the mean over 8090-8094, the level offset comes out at -1.5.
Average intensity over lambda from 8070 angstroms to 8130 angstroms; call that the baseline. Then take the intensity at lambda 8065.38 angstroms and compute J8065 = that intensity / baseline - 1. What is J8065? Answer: 0.013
